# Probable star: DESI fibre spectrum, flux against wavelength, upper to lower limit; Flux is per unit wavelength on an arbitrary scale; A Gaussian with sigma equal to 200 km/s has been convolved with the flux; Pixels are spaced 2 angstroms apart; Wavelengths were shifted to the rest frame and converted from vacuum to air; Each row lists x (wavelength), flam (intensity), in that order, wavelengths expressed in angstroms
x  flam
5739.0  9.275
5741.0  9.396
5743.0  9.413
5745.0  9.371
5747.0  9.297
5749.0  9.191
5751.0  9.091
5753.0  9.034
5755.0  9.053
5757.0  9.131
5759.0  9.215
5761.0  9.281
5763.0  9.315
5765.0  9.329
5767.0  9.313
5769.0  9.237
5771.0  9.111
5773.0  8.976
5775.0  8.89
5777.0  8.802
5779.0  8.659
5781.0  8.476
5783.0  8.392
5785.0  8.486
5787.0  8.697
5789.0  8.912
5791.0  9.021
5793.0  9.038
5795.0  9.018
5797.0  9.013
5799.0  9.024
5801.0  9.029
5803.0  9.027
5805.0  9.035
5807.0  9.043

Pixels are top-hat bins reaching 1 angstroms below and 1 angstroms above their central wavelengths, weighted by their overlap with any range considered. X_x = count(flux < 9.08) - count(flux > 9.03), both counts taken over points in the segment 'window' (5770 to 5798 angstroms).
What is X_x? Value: 11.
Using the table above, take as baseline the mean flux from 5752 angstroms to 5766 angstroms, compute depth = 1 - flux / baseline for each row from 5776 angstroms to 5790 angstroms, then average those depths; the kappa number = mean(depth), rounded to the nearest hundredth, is 0.06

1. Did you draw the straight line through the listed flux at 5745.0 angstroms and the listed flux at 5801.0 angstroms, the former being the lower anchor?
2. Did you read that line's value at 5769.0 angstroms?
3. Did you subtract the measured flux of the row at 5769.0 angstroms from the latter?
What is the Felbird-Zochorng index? 0.0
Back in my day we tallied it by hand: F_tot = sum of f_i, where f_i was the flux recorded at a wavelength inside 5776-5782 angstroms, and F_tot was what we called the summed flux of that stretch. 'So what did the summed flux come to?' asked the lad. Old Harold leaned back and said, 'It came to 25.9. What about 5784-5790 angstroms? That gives 26.1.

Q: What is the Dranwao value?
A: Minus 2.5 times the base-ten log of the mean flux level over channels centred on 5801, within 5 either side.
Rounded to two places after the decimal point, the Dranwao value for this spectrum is -2.39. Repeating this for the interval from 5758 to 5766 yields -2.42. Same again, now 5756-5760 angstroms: -2.41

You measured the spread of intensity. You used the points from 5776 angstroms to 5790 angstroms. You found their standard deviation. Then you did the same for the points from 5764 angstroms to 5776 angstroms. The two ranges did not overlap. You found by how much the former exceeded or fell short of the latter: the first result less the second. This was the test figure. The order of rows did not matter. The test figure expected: 0.01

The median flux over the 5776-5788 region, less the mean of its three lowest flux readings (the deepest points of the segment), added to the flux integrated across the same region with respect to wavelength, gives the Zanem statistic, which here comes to 103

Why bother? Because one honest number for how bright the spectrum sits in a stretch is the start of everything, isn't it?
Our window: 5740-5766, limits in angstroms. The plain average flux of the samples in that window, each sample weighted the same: 9.24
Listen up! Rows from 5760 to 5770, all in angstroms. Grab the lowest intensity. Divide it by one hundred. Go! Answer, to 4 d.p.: 0.0924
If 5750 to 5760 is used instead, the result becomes 0.0903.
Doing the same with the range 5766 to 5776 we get 0.0889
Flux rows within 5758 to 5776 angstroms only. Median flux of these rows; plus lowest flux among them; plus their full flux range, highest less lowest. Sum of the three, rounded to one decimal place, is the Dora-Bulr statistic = 18.6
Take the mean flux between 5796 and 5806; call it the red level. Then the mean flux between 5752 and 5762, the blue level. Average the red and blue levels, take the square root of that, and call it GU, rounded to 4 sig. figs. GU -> 3.014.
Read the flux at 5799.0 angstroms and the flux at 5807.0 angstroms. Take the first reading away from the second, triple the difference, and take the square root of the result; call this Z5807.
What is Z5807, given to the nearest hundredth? 0.24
